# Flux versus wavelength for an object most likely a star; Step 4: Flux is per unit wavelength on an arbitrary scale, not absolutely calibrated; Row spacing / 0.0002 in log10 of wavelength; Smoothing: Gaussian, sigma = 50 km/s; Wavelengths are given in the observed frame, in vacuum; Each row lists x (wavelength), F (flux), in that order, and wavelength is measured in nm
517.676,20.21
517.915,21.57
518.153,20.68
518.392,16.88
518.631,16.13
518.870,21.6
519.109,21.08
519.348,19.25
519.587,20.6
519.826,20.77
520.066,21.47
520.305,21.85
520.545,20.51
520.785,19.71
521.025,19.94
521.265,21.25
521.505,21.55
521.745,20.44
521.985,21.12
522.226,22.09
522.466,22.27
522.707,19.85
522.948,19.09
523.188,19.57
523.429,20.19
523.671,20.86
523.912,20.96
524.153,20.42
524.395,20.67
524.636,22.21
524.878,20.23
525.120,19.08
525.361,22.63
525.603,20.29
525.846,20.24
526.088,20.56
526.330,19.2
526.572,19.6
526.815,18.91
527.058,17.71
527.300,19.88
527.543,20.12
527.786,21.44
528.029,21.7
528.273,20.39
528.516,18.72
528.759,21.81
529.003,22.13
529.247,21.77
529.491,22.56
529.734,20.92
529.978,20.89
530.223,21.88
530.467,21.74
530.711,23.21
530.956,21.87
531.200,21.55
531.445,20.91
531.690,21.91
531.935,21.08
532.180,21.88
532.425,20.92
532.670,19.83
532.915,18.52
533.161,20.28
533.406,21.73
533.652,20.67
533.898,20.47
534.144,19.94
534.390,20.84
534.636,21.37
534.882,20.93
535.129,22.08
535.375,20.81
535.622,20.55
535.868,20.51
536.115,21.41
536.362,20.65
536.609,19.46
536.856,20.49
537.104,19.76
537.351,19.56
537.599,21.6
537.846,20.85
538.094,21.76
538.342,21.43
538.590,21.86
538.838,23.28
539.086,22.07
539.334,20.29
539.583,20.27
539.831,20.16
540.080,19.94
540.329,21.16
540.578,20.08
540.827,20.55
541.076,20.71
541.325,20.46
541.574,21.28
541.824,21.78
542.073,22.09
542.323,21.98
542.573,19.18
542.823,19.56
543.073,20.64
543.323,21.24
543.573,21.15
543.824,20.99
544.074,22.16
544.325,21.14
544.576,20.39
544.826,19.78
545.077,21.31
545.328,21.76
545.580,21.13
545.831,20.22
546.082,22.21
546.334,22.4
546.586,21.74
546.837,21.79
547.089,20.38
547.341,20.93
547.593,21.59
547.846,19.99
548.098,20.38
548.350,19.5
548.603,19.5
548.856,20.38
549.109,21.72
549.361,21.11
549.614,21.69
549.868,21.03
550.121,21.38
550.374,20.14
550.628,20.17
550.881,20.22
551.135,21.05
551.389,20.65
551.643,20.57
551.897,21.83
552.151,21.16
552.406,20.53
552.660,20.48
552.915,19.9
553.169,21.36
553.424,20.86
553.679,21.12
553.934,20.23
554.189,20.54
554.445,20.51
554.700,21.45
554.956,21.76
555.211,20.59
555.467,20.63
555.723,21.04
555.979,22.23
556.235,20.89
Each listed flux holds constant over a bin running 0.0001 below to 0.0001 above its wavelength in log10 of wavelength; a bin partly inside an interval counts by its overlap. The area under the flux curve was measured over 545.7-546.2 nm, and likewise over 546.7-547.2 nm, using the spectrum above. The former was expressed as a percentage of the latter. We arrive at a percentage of 100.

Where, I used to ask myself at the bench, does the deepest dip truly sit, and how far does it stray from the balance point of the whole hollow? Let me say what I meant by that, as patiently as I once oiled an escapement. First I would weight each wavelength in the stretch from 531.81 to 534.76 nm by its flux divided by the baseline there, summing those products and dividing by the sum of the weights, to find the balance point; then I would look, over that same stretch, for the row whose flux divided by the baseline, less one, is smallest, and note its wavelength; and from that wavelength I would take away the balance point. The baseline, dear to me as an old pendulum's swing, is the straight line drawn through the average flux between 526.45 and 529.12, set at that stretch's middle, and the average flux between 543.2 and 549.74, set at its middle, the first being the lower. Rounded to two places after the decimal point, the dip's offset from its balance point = -0.37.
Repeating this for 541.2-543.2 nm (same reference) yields 0.39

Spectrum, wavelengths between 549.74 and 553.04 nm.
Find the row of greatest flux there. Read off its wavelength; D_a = 551.897 nm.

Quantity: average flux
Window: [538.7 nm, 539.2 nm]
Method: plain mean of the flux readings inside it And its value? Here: 22.7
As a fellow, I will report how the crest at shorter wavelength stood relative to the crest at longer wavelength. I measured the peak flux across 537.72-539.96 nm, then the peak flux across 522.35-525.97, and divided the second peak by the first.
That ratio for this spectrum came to 0.97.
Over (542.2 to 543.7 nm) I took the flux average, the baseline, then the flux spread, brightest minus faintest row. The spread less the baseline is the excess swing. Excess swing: -17.8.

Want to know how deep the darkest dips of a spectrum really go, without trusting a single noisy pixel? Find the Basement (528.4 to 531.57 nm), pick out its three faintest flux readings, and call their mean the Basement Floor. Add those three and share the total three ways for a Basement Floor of 20.2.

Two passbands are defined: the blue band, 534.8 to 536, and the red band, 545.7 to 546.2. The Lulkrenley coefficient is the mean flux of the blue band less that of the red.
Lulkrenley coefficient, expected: -0.2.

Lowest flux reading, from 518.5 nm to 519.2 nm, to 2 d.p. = 16.13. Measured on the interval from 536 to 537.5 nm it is 19.46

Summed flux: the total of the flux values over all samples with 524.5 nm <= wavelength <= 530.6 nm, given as 517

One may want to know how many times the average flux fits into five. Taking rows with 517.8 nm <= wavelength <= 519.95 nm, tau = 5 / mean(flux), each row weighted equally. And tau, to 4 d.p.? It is 0.2520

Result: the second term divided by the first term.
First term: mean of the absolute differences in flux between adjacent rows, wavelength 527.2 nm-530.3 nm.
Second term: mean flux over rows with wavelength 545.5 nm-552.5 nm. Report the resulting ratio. 21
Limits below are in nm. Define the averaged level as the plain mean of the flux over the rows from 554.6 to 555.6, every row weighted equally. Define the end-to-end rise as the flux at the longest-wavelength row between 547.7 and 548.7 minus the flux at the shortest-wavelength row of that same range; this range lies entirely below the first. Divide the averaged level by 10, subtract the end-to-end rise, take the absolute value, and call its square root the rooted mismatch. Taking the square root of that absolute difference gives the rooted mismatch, 1.61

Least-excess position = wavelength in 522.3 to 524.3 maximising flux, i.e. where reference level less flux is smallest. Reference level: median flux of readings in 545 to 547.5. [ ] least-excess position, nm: 522.466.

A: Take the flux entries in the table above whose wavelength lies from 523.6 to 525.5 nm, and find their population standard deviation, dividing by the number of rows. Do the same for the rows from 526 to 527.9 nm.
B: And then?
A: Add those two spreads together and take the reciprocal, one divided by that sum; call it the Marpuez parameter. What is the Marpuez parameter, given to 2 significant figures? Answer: 0.48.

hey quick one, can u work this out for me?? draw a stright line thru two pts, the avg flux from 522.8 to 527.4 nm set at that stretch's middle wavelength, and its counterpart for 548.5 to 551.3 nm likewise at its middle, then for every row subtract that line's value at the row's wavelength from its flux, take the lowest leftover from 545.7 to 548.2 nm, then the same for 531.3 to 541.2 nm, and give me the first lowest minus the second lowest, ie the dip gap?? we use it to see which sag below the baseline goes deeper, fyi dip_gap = 1.1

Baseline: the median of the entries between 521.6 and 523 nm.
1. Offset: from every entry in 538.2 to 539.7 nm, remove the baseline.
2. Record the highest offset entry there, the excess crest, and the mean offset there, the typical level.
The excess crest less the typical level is 1.7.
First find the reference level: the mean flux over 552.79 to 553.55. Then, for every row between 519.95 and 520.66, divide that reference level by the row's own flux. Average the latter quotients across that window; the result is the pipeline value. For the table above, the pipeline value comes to 0.97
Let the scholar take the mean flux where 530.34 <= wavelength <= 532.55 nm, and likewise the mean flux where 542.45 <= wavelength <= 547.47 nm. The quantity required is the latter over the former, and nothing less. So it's 0.969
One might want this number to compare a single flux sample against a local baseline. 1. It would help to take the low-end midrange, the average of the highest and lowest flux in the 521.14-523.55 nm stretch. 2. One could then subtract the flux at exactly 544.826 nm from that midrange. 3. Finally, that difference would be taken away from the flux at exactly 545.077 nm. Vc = 20.4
